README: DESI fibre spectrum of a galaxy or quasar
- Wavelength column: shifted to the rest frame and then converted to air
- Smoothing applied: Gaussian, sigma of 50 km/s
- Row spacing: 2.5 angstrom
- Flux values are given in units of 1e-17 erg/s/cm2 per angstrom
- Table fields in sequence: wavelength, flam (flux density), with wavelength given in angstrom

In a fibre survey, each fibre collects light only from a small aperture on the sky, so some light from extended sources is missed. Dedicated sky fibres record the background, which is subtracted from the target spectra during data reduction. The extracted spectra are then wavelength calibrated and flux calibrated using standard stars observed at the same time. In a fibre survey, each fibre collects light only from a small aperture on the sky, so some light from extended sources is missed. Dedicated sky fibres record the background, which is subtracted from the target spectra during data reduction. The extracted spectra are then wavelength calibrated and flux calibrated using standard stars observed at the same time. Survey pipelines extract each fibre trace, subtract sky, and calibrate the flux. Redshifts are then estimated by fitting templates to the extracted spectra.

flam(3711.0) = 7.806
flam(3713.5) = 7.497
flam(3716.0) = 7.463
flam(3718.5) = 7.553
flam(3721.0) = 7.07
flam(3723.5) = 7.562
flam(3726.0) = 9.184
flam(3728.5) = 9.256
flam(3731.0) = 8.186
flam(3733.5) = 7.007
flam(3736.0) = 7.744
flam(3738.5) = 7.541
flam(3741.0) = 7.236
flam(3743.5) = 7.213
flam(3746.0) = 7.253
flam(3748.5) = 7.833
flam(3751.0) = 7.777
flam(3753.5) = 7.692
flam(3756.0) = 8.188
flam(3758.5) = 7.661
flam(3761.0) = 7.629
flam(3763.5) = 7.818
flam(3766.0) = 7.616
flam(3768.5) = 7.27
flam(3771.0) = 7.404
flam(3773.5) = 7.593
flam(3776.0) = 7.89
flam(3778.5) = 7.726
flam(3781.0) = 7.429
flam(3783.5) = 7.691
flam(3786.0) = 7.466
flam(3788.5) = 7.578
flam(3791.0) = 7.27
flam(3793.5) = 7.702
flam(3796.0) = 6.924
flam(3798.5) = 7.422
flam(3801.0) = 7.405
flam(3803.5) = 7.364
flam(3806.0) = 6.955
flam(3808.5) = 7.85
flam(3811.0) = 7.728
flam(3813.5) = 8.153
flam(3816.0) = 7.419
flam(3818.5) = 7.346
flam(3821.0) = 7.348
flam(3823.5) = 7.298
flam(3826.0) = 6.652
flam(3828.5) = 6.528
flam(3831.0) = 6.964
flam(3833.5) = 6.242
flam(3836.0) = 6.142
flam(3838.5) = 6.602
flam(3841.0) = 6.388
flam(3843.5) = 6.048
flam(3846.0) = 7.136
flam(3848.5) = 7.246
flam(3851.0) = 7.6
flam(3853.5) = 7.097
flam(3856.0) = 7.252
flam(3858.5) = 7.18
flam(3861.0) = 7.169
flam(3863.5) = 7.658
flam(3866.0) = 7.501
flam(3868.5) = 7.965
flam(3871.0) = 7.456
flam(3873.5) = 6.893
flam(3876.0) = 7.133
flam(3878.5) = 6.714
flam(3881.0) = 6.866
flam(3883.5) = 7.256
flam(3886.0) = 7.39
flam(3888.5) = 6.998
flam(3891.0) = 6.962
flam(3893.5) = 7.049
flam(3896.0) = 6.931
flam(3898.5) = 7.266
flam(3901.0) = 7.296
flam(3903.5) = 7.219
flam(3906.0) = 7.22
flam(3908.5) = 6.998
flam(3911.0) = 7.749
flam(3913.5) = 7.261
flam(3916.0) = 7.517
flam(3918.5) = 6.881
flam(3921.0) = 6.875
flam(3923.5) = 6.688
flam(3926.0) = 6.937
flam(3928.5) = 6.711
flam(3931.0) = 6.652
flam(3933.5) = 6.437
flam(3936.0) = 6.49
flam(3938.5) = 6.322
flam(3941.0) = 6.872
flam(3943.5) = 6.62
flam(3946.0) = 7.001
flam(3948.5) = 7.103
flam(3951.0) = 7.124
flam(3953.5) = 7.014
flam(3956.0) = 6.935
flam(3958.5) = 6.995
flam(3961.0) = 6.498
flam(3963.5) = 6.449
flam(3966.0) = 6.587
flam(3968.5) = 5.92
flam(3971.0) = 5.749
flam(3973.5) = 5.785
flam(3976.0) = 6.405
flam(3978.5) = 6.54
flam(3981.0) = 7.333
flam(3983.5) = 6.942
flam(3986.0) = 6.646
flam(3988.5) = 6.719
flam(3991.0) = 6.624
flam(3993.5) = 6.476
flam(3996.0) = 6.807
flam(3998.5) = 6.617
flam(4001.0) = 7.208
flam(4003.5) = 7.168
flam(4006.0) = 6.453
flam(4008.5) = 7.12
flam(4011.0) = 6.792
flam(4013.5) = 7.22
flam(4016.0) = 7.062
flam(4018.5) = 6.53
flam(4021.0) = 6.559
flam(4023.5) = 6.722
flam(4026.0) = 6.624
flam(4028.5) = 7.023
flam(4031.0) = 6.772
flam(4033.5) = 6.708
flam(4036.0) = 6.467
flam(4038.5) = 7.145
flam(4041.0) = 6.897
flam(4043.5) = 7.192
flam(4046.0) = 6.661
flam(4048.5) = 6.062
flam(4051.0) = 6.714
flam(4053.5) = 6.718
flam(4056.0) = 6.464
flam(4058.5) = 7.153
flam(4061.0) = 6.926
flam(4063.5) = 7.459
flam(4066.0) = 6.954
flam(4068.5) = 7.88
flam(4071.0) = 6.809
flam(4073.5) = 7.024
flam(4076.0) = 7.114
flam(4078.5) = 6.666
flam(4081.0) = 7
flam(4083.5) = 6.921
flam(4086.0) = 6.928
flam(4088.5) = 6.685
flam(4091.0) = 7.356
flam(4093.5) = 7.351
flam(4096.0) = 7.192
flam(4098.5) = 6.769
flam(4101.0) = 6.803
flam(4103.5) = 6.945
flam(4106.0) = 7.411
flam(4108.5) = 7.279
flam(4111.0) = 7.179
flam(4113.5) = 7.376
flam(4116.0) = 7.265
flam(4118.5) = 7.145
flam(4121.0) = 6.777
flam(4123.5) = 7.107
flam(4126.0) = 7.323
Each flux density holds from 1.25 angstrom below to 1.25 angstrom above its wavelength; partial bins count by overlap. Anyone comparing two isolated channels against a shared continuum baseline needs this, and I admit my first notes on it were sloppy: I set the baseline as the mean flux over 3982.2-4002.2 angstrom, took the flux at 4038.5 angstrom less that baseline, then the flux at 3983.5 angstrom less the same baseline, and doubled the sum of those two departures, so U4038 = 1.2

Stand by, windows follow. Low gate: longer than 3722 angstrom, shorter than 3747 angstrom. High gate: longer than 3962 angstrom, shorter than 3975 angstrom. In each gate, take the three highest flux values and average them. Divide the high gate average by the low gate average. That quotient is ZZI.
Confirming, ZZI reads 0.71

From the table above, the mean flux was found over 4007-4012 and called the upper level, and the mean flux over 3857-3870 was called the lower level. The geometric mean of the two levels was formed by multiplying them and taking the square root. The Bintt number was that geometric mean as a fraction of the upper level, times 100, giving 104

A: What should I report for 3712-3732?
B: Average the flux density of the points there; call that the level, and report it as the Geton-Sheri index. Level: 8.0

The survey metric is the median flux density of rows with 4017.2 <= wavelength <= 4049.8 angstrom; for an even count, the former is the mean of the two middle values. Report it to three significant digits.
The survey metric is 6.71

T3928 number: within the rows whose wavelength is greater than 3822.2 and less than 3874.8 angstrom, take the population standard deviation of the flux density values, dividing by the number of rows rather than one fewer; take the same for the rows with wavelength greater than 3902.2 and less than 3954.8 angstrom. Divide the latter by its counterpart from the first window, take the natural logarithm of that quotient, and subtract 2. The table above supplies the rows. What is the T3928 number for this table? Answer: -2.4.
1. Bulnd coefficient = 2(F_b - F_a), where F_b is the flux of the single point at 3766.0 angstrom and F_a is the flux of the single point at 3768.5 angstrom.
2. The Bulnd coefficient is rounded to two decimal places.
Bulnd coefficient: 0.69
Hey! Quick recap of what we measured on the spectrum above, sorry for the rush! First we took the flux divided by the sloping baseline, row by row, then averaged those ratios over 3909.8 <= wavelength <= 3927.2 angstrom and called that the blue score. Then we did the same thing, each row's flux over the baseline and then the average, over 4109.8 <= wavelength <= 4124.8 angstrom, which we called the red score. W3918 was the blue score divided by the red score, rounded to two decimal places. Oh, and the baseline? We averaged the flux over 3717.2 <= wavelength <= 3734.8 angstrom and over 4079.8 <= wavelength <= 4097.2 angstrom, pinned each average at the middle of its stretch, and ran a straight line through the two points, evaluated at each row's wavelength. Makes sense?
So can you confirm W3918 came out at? 0.93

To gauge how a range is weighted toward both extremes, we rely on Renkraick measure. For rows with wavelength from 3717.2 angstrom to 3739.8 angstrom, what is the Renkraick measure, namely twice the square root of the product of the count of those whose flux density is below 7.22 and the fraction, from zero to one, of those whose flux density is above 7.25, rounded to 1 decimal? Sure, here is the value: 2.5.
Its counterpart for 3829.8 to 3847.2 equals 0.0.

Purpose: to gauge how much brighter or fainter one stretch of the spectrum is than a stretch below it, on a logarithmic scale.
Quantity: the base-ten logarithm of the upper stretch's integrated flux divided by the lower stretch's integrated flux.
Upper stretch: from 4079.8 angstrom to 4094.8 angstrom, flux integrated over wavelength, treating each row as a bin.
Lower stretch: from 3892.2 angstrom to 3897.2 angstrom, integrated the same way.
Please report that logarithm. 0.48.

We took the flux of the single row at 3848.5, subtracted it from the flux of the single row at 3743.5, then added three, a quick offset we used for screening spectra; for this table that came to 3.0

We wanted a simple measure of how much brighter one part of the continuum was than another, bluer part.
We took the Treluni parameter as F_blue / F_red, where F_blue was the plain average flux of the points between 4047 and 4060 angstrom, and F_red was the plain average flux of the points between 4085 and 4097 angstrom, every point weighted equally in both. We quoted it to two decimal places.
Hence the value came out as 0.93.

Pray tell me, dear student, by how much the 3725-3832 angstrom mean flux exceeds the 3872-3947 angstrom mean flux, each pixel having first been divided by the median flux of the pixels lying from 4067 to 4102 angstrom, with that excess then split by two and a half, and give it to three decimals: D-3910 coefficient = 0.034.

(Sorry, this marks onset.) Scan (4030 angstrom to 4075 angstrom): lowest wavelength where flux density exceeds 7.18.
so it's 4043.5 angstrom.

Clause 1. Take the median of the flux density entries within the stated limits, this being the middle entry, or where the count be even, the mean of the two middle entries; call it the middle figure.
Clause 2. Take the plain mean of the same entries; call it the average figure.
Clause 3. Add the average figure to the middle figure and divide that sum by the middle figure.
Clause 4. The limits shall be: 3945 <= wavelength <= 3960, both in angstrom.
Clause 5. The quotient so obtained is 2.00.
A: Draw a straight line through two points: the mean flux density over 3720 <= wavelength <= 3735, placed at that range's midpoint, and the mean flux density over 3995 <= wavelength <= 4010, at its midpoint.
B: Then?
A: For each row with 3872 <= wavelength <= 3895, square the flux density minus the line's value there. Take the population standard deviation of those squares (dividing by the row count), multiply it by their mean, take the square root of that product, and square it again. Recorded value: 0.03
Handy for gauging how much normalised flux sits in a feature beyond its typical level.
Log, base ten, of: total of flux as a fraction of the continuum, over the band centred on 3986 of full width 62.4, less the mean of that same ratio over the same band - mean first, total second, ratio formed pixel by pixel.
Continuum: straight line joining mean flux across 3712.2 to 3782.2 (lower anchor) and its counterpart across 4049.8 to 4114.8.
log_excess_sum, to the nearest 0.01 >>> 1.35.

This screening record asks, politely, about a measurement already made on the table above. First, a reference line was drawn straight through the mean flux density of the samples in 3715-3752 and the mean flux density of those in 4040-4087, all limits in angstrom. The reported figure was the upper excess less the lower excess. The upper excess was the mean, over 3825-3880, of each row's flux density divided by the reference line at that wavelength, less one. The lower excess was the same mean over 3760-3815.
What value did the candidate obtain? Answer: -0.054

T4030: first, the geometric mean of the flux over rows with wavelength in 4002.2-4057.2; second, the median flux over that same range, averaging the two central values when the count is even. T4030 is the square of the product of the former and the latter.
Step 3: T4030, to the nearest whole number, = 2070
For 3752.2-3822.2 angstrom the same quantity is 3279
